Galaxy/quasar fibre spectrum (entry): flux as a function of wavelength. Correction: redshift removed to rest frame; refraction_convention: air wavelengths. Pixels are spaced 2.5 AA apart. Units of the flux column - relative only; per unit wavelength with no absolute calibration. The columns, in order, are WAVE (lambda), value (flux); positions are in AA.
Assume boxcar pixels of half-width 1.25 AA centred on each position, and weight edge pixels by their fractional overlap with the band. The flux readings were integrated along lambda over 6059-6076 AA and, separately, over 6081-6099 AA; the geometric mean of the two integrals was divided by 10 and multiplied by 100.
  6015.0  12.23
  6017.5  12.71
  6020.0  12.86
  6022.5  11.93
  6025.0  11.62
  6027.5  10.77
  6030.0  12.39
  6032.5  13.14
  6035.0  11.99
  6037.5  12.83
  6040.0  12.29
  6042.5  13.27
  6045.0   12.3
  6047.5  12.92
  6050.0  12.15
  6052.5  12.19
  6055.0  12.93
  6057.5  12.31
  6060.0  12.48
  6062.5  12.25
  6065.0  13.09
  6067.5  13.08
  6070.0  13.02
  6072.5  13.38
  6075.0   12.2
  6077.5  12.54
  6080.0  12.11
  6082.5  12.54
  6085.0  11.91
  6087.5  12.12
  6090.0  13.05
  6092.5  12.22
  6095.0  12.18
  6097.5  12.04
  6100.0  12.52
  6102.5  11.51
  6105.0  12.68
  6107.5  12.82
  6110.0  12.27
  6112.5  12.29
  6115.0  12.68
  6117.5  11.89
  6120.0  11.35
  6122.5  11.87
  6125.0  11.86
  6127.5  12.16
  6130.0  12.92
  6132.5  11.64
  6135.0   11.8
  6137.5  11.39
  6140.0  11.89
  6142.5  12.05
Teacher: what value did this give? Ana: 2194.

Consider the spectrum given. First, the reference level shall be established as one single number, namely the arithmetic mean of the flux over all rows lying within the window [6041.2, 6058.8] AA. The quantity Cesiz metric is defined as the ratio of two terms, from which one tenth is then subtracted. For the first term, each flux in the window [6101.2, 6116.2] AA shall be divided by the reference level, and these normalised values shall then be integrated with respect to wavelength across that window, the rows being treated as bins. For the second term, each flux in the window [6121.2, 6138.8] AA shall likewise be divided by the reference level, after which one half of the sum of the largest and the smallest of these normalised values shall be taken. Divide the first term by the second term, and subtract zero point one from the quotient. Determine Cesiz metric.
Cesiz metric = 15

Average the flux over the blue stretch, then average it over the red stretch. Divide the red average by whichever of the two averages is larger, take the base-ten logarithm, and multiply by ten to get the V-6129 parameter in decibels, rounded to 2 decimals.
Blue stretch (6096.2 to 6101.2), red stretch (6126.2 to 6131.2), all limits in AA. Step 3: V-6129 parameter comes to 0.00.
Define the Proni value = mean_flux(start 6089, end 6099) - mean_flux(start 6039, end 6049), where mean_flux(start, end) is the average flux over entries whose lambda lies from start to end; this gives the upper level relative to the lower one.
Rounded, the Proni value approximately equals -0.3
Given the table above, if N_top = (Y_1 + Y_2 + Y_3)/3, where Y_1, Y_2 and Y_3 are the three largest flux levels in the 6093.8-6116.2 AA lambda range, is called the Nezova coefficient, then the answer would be 12.7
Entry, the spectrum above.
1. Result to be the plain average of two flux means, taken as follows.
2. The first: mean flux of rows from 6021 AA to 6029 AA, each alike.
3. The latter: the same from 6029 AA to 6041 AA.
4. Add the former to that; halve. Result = 12.0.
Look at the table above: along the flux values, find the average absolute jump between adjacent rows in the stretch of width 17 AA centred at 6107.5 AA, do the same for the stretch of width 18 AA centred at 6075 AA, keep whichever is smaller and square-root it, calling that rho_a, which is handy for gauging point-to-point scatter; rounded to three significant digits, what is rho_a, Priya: 0.683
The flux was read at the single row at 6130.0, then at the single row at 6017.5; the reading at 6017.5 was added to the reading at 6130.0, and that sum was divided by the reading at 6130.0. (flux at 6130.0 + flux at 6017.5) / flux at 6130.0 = 1.98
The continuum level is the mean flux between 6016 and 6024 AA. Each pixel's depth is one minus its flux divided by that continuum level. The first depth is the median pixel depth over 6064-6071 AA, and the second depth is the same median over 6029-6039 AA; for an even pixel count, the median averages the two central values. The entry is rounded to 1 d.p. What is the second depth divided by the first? 0.2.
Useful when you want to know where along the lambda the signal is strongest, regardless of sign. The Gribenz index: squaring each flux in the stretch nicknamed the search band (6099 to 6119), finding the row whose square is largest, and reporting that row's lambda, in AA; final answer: 6107.5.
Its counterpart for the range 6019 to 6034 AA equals 6032.5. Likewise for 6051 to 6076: 6072.5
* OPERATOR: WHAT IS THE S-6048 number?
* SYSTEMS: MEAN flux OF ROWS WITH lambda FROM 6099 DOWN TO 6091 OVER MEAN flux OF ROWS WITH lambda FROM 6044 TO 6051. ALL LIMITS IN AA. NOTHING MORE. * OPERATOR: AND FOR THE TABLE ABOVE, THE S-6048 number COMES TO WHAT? 0.98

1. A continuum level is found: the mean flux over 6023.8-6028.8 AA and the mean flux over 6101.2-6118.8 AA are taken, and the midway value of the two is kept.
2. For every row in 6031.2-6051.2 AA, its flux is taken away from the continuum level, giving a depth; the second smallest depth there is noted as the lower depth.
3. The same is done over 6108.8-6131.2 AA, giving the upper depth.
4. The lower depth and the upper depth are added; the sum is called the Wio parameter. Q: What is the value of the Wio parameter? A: -2.3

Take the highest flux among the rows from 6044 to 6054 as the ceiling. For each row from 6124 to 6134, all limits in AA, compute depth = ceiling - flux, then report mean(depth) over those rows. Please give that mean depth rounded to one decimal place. 0.8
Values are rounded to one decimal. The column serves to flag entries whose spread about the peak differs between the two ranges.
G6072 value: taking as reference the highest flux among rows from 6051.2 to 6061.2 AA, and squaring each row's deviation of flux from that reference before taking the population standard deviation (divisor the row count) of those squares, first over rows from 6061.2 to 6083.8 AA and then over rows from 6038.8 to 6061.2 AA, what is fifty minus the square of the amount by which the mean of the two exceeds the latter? 50.0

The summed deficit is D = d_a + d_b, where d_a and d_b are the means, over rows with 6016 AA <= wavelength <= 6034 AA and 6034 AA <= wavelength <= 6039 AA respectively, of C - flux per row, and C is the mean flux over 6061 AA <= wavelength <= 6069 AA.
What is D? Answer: 1.0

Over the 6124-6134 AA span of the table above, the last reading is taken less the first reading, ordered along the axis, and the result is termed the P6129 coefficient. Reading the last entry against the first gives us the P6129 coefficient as -0.2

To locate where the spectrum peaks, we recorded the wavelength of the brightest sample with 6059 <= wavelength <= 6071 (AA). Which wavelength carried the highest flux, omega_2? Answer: 6065.0 AA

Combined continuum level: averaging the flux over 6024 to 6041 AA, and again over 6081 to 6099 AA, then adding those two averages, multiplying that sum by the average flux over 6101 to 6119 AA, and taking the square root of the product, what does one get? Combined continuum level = 17.3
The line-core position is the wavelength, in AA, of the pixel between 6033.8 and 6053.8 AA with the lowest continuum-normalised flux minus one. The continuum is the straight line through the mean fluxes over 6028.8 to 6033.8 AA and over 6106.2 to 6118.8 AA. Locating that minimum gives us 6035.0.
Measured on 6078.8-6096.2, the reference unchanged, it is 6085.0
